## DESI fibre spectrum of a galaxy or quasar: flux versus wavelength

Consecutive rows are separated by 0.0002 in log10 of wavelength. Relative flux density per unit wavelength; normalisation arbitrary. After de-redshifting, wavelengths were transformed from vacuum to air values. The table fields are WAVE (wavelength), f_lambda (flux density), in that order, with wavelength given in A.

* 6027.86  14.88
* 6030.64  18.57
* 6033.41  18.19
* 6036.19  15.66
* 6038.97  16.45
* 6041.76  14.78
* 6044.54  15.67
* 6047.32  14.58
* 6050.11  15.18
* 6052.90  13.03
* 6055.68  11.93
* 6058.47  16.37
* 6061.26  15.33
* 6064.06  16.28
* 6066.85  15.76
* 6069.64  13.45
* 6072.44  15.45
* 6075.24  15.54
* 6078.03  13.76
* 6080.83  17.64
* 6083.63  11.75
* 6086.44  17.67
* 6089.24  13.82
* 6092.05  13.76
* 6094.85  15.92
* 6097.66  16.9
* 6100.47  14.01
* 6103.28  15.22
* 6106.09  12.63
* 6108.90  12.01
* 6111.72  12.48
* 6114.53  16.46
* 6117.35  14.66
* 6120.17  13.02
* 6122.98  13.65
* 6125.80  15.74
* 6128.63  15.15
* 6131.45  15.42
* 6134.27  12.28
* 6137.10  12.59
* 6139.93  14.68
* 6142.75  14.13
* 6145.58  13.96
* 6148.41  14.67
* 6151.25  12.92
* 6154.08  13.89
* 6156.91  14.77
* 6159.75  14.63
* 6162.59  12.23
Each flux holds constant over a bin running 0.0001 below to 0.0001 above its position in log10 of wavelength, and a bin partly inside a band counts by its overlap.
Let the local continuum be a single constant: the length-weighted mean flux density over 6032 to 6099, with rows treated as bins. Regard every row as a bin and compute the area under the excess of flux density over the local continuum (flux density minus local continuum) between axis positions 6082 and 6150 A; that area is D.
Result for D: -63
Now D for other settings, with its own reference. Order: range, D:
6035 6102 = -12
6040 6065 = -10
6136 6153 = -23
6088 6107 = -10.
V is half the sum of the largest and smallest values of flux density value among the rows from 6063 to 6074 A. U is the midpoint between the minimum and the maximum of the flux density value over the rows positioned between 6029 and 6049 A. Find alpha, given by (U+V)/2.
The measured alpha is 15.7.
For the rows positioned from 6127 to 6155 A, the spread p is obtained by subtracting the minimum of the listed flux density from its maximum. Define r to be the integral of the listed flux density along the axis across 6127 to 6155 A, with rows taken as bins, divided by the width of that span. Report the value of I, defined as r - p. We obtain 10.8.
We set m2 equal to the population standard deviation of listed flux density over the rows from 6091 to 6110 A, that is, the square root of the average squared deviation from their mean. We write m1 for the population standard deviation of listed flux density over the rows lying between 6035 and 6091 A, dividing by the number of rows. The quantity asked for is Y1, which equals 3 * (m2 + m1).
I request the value 9.69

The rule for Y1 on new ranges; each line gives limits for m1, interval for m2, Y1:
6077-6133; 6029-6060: 10.86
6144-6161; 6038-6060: 6.37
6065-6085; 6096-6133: 9.88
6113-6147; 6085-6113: 9.17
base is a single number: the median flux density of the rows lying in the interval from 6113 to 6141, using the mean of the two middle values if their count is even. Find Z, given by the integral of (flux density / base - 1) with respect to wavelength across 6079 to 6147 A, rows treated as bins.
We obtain -1.3 A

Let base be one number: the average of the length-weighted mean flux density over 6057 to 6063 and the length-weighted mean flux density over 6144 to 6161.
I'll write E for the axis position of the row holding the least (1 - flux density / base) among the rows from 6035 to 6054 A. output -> 6038.97 A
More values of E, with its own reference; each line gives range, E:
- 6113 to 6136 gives 6114.53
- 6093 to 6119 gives 6097.66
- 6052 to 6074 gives 6058.47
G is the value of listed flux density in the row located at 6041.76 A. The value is 14.78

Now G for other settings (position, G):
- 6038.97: 16.45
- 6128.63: 15.15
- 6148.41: 14.67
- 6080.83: 17.64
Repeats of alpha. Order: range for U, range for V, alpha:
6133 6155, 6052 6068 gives 13.8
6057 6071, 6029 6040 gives 16.0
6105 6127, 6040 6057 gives 14.0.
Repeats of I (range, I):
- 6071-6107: 9.0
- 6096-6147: 9.3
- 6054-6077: 10.5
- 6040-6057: 10.5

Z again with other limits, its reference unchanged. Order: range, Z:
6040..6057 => -0.5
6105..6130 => -1.2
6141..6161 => -0.7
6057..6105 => 1.7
